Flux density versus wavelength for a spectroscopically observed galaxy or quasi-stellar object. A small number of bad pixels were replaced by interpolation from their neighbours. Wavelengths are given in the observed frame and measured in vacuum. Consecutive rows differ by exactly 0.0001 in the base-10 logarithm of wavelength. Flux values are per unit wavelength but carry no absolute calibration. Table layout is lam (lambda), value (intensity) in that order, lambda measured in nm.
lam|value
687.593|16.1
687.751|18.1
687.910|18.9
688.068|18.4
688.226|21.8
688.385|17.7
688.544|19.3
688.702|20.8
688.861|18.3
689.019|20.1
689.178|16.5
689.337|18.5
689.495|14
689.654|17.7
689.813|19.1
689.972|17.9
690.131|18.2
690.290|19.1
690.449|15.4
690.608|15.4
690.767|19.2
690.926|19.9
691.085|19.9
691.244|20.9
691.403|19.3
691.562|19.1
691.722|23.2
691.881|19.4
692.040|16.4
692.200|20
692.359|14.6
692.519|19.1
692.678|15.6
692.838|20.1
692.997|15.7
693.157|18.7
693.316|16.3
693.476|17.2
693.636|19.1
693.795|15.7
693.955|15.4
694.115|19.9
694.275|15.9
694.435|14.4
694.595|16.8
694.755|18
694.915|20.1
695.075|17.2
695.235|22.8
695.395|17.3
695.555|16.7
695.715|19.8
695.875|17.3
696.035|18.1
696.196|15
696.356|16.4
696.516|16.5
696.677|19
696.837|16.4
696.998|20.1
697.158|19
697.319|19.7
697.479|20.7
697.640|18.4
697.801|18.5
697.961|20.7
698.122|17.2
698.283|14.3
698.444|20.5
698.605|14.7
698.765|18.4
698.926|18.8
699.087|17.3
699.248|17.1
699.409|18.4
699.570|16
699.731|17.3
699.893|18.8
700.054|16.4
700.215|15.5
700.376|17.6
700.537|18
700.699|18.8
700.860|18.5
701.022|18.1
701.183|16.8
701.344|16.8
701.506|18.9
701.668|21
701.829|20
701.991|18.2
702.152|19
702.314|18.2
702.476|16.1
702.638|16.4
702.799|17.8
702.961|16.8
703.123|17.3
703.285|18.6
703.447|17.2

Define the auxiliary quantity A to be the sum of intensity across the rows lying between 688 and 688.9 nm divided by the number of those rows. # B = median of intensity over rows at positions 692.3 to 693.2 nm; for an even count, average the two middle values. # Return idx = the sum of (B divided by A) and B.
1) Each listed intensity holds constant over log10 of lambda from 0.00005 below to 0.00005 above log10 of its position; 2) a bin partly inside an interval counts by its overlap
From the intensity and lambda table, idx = 18.1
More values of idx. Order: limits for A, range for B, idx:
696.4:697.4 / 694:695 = 18.3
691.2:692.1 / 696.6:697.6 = 20.3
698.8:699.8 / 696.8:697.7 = 20.5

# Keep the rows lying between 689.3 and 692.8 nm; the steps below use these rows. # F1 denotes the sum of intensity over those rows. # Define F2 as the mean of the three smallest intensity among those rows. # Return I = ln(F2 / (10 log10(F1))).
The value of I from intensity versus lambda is -0.57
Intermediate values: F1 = 402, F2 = 14.7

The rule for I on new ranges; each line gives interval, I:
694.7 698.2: -0.49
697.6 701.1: -0.56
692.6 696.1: -0.54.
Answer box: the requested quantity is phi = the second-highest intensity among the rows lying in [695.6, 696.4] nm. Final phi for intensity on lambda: 18.1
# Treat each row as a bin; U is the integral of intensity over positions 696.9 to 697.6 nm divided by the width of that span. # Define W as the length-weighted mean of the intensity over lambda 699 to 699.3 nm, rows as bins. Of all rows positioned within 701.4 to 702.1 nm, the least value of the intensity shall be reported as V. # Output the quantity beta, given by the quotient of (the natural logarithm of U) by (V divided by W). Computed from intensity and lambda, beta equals 2.82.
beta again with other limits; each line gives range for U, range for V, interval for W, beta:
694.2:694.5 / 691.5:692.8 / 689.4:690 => 3.20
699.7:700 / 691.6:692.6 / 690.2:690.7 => 3.31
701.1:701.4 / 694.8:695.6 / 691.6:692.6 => 3.18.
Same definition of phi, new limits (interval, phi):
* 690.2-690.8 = 19.1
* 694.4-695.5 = 20.1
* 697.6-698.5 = 20.5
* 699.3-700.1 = 18.4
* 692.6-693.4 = 18.7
